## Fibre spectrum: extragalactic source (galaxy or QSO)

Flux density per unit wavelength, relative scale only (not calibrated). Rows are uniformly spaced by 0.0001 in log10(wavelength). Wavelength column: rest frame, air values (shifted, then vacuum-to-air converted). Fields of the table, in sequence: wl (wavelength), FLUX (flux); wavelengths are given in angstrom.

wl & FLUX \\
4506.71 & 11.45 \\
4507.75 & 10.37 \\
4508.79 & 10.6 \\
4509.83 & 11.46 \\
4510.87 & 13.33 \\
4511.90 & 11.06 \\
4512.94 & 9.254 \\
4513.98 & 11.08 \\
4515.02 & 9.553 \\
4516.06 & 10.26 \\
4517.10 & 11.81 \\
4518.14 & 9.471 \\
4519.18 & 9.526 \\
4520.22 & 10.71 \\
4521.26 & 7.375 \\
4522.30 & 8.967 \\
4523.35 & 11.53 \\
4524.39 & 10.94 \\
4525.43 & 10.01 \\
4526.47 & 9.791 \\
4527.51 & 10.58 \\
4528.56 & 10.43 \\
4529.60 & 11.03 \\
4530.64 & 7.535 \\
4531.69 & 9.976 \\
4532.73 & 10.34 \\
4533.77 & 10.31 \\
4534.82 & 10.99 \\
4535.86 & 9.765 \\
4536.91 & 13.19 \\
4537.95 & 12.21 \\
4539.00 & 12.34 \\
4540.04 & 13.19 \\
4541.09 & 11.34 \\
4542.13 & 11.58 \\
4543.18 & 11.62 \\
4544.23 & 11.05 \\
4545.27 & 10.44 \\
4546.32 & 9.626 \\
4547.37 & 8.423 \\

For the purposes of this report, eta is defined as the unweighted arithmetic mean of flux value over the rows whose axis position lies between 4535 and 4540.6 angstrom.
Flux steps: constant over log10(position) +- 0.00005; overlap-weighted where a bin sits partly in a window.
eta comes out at 12.14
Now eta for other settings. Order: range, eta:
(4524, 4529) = 10.35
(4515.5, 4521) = 10.36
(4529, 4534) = 9.84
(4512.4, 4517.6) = 10.39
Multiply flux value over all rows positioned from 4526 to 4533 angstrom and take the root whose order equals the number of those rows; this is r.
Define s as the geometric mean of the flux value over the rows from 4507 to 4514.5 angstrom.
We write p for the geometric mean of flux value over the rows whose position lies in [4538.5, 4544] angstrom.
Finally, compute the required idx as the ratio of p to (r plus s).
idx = 0.58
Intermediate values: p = 12.0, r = 9.9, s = 11.0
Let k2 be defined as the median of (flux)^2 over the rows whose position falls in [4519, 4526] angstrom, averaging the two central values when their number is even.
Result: 100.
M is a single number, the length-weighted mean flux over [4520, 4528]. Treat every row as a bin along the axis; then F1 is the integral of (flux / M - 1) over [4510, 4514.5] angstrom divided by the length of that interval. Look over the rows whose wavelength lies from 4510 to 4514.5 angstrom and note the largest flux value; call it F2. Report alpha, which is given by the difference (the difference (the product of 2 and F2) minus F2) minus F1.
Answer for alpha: 13.2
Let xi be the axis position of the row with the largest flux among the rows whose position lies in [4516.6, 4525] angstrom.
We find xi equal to 4517.10 angstrom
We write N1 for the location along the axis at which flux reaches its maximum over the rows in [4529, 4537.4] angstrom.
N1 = 4536.91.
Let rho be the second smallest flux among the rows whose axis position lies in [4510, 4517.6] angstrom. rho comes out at 9.553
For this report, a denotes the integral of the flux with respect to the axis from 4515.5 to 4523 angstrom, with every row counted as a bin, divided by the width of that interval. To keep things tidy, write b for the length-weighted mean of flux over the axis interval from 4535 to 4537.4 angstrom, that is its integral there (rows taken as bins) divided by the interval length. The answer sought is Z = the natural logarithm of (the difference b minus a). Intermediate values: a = 9.8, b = 11.4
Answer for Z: 0.5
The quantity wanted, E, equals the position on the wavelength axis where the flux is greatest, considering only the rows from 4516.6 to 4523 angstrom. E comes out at 4517.10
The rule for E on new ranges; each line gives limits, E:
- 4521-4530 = 4523.35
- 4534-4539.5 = 4536.91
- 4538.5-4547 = 4540.04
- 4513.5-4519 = 4517.10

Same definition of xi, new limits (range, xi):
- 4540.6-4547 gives 4543.18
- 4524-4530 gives 4529.60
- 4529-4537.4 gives 4536.91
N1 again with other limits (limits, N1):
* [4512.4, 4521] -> 4517.10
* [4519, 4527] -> 4523.35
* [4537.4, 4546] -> 4540.04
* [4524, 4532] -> 4529.60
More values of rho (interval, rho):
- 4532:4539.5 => 10.31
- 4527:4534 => 9.976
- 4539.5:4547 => 10.44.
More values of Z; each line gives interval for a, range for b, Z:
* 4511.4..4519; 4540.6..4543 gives 0.2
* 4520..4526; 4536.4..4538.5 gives 1.0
